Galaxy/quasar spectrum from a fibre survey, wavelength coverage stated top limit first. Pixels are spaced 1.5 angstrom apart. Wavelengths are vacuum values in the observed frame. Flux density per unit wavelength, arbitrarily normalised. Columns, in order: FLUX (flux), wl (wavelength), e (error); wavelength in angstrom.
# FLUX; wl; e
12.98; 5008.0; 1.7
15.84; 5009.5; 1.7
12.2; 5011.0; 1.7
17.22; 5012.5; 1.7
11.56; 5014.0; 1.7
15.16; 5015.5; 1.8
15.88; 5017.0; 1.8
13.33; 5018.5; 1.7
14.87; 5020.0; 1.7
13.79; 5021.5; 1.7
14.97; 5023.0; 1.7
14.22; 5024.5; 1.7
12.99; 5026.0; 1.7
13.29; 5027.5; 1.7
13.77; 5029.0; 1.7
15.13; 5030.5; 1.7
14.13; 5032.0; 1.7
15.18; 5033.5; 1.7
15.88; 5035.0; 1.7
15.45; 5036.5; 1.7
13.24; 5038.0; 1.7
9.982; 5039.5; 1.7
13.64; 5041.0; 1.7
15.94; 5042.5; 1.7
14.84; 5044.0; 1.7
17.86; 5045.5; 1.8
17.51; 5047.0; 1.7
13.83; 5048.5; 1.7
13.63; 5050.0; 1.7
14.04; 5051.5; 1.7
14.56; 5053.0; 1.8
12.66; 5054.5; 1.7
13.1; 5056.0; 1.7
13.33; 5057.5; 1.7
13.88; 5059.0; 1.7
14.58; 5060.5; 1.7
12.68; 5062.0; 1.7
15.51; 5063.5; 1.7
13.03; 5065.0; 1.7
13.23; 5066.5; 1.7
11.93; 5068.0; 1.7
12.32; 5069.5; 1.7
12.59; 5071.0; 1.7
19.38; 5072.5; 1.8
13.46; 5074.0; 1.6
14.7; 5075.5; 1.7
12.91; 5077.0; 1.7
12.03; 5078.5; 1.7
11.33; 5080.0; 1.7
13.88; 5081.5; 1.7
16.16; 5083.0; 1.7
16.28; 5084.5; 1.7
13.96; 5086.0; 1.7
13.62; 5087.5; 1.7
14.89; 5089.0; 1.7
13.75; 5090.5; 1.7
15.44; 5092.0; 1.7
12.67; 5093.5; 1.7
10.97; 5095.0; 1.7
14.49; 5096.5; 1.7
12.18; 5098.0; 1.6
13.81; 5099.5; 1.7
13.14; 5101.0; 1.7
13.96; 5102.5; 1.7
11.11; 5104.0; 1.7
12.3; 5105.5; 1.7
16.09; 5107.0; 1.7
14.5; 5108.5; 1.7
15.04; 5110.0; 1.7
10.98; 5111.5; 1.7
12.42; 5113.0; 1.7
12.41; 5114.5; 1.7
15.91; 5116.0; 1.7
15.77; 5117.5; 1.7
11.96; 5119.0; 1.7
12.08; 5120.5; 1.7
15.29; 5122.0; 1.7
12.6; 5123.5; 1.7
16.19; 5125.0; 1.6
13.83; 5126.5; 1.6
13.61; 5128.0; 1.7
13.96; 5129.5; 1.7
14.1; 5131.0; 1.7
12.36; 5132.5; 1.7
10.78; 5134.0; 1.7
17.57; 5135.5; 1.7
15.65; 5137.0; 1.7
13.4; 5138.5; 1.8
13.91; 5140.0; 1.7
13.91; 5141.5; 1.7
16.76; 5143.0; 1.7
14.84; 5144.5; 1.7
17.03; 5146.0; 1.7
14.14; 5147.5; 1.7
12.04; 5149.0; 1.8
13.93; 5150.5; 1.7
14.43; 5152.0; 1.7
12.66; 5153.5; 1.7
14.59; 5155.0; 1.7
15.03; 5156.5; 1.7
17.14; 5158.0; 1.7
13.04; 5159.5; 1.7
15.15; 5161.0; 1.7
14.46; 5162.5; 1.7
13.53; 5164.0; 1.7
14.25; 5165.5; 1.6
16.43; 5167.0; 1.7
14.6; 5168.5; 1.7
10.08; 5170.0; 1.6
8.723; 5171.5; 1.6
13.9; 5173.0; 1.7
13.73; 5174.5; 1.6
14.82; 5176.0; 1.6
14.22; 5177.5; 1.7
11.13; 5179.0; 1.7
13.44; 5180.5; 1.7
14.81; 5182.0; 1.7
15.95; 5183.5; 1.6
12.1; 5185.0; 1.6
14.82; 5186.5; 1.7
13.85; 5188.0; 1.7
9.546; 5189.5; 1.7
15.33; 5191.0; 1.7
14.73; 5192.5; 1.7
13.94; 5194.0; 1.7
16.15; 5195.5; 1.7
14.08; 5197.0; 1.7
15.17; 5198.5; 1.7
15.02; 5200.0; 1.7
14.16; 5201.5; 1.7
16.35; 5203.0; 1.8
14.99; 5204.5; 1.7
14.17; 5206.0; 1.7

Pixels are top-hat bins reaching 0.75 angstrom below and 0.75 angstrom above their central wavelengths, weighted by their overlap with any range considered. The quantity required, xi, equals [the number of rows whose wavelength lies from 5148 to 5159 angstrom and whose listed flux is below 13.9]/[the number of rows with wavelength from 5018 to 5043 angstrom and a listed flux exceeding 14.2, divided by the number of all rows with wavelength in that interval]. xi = 4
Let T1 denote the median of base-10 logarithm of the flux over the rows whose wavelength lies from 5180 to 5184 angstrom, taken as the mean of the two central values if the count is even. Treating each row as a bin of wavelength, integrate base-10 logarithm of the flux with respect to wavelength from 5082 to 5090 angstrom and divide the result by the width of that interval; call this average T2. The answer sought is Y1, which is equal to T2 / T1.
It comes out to 1.00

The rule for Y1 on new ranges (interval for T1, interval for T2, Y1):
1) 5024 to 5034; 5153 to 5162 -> 1.01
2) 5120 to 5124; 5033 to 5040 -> 1.04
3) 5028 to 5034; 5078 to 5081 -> 0.92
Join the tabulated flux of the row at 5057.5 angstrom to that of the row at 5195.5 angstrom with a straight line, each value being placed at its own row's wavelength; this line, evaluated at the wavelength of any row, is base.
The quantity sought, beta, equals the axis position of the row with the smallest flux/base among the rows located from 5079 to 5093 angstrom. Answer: 5080.0 angstrom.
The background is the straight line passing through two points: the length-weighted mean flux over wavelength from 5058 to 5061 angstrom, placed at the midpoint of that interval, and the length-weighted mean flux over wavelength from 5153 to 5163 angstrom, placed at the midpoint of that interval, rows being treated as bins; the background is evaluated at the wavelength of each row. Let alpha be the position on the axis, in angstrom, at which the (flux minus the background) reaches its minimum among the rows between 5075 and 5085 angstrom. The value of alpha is 5080.0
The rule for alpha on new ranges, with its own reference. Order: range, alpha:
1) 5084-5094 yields 5093.5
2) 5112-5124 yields 5119.0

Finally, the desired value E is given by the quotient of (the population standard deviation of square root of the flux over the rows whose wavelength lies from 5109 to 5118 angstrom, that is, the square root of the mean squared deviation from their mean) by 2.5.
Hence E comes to 0.103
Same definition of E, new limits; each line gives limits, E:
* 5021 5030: 0.034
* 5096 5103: 0.044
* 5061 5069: 0.065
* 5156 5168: 0.067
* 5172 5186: 0.075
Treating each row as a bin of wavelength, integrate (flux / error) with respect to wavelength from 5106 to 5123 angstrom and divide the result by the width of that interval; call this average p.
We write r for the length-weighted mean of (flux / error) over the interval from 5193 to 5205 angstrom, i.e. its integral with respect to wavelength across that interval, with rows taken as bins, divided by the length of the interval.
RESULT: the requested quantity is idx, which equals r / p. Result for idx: 1.08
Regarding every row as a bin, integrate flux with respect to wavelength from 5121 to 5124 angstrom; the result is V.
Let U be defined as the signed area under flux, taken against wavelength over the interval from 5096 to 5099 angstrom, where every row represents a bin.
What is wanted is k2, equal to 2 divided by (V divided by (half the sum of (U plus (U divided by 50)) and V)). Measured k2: 1.97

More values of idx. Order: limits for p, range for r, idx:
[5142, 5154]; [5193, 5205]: 1.03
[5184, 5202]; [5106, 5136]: 0.98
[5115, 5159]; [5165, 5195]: 0.96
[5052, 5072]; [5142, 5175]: 1.06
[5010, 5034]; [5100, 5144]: 0.98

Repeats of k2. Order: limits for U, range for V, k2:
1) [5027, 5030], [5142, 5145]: 1.89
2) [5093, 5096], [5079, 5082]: 1.98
